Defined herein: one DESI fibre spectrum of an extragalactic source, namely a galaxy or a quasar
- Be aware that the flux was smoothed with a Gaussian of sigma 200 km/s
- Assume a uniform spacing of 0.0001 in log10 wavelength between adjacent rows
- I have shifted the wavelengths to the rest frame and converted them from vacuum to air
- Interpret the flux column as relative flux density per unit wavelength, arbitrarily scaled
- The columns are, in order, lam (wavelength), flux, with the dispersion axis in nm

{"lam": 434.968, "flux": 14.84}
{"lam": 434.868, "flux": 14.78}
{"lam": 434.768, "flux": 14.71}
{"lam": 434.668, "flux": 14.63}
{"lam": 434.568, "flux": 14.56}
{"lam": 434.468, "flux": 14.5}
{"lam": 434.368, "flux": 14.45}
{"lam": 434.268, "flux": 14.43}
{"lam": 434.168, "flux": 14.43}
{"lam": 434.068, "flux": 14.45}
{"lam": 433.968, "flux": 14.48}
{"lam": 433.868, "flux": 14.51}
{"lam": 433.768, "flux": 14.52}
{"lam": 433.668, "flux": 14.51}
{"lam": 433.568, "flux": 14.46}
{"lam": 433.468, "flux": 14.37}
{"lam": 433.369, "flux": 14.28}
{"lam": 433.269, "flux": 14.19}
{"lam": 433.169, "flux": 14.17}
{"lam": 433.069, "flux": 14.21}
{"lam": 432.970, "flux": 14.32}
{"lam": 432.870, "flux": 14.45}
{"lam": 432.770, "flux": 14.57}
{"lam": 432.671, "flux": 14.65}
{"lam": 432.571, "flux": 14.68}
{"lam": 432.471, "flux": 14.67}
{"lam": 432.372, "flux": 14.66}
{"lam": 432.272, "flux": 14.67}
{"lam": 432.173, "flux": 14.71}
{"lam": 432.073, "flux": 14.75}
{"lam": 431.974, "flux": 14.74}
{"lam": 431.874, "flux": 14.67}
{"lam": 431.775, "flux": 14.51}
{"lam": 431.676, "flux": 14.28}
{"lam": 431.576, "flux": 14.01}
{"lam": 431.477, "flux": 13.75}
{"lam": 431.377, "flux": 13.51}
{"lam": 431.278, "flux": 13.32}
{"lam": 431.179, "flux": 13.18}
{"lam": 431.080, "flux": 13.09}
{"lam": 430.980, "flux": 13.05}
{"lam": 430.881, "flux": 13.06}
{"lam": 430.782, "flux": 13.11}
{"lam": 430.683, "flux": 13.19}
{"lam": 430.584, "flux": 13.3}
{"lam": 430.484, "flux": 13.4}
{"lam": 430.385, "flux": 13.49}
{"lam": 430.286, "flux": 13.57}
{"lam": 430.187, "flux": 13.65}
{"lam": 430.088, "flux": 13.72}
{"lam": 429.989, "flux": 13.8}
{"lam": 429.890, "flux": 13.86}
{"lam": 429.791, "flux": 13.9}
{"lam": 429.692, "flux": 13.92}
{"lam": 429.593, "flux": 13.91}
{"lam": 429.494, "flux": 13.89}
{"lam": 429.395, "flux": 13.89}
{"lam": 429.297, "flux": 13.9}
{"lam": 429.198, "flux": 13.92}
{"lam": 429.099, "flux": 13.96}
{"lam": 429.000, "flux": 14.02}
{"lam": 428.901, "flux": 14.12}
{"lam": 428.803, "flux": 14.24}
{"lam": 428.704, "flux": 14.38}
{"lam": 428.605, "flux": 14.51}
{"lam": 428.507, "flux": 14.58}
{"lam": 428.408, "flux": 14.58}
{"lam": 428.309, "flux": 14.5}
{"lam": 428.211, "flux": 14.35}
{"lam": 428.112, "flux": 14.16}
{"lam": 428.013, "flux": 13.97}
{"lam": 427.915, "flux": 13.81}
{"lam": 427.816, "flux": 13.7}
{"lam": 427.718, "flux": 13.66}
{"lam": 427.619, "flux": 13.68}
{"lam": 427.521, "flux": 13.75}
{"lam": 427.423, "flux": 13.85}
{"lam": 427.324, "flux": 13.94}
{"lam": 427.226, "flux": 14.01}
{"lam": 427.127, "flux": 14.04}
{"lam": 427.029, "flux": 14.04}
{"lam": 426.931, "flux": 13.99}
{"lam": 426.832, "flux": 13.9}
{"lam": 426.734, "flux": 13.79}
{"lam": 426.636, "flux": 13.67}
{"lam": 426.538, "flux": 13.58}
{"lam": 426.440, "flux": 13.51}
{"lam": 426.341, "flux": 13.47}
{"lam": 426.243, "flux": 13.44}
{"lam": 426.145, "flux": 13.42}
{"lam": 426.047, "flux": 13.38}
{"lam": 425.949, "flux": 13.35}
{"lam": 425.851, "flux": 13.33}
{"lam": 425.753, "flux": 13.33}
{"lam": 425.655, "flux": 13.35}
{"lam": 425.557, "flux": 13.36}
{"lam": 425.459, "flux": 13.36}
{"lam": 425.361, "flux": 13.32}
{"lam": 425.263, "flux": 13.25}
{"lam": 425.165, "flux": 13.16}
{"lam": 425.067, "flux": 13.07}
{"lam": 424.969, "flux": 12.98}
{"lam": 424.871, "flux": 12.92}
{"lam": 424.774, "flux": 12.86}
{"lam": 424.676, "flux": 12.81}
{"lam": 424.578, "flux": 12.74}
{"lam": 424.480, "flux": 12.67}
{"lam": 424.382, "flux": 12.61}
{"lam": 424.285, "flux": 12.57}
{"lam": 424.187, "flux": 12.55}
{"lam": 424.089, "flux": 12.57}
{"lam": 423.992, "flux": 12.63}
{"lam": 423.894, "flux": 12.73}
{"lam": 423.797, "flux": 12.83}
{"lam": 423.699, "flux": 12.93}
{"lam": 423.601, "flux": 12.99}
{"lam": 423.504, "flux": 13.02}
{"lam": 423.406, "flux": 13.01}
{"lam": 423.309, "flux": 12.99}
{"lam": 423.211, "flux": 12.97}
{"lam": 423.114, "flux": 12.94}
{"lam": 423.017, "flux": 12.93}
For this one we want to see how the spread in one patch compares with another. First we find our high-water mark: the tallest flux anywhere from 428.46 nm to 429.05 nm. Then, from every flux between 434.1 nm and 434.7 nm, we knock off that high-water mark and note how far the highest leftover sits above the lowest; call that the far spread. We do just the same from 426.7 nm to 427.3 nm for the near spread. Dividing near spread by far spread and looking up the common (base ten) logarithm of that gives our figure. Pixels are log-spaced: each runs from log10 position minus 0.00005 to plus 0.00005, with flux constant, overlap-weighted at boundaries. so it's 0.1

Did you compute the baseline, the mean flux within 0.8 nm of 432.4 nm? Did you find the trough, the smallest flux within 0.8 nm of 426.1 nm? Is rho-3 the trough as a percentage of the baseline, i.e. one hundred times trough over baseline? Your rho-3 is 92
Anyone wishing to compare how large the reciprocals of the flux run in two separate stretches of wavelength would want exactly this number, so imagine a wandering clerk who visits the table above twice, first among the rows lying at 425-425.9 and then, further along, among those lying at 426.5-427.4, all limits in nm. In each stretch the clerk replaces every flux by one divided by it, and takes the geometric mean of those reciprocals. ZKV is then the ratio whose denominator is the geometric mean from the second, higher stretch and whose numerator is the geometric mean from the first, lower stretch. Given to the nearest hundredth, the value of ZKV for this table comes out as 1.05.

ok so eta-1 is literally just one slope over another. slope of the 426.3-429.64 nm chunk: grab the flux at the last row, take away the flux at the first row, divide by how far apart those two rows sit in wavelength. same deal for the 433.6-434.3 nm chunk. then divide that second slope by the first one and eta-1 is -1.0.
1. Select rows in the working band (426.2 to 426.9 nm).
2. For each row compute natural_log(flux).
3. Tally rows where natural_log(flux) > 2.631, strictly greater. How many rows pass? 1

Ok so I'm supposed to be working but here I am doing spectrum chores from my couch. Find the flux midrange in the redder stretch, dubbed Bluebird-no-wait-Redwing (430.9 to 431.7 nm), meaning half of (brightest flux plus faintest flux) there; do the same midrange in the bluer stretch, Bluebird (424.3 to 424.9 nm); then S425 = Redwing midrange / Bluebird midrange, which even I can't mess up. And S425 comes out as 1.07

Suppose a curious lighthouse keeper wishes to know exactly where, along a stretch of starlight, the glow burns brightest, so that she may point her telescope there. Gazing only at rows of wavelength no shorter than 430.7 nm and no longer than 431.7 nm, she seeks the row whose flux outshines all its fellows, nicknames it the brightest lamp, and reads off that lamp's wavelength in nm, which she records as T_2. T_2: 431.676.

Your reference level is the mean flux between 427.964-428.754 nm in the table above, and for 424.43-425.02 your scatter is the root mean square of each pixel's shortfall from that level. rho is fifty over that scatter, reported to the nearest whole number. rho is 32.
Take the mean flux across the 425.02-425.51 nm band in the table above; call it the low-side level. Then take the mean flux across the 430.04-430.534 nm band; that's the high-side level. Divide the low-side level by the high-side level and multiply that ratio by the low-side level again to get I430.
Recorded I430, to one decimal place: 12.9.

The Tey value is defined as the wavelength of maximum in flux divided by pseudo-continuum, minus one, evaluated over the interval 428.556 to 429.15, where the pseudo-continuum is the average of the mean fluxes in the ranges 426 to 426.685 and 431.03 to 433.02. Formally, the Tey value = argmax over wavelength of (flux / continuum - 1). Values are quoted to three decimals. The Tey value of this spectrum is 428.605 nm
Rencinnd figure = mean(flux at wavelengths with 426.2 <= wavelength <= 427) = 13.7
